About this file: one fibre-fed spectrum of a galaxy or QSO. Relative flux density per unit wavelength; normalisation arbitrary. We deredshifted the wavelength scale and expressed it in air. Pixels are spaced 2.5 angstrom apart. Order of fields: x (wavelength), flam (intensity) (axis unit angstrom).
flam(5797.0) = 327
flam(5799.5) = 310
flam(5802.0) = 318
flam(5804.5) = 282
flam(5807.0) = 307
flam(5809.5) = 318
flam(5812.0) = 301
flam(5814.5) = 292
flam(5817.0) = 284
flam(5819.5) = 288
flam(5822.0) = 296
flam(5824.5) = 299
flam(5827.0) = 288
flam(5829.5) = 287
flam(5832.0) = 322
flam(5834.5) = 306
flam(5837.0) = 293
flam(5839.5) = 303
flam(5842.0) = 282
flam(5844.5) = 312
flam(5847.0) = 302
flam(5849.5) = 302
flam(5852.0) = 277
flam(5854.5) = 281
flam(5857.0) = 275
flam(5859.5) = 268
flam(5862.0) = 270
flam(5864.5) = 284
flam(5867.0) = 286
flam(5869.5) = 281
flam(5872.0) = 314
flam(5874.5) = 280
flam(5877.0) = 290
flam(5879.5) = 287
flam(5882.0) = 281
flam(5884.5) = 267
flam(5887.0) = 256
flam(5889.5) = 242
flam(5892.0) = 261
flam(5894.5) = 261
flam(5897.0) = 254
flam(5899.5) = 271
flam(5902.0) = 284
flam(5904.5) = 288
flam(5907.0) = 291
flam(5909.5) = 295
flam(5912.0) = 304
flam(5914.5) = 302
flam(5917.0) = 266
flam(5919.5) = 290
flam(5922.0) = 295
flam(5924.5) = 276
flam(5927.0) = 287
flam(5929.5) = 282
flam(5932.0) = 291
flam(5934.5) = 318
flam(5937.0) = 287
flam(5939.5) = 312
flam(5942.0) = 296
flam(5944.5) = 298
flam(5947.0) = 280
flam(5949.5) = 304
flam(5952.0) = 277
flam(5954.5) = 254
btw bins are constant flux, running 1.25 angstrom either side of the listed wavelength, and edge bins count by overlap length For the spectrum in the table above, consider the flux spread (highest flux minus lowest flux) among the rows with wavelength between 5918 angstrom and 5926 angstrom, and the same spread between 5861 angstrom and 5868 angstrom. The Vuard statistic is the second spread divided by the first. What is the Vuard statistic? 0.8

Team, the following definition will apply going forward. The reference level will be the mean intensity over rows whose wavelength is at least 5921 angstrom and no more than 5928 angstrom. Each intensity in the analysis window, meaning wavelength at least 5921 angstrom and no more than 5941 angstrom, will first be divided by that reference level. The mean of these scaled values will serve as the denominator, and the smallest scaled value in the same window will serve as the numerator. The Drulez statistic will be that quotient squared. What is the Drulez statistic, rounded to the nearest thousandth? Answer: 0.884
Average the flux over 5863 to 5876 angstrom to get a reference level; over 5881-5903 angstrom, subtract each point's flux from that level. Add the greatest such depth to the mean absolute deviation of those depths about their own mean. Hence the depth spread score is 57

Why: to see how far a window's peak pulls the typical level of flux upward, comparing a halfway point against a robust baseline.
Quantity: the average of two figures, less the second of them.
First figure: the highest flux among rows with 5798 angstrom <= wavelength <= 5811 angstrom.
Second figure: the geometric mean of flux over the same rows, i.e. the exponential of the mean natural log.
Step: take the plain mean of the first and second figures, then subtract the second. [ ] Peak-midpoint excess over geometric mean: 5.6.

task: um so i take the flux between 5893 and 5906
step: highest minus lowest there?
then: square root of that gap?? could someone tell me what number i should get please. 5.8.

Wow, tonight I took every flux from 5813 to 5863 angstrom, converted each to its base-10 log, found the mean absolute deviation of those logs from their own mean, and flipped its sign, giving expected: -0.017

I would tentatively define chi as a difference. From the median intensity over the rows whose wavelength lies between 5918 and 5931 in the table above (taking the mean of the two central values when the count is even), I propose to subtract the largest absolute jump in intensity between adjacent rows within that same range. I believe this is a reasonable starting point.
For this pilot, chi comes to 268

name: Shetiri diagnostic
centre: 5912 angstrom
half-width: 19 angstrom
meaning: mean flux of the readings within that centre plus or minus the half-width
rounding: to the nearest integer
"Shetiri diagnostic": 283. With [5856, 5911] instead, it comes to 277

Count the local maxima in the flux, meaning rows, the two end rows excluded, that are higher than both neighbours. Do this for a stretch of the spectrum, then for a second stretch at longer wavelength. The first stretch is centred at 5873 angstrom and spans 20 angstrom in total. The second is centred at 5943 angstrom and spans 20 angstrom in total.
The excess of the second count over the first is 0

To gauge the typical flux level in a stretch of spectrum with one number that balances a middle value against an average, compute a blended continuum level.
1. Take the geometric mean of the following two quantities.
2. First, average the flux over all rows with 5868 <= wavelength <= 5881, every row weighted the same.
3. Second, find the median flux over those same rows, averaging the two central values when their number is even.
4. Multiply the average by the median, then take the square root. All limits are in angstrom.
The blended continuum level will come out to 289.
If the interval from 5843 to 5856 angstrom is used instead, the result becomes 298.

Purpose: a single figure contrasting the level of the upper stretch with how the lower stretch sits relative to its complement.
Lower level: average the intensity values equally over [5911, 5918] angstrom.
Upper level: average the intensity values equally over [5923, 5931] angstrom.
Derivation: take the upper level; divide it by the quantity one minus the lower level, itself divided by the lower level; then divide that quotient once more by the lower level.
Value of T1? -0.97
